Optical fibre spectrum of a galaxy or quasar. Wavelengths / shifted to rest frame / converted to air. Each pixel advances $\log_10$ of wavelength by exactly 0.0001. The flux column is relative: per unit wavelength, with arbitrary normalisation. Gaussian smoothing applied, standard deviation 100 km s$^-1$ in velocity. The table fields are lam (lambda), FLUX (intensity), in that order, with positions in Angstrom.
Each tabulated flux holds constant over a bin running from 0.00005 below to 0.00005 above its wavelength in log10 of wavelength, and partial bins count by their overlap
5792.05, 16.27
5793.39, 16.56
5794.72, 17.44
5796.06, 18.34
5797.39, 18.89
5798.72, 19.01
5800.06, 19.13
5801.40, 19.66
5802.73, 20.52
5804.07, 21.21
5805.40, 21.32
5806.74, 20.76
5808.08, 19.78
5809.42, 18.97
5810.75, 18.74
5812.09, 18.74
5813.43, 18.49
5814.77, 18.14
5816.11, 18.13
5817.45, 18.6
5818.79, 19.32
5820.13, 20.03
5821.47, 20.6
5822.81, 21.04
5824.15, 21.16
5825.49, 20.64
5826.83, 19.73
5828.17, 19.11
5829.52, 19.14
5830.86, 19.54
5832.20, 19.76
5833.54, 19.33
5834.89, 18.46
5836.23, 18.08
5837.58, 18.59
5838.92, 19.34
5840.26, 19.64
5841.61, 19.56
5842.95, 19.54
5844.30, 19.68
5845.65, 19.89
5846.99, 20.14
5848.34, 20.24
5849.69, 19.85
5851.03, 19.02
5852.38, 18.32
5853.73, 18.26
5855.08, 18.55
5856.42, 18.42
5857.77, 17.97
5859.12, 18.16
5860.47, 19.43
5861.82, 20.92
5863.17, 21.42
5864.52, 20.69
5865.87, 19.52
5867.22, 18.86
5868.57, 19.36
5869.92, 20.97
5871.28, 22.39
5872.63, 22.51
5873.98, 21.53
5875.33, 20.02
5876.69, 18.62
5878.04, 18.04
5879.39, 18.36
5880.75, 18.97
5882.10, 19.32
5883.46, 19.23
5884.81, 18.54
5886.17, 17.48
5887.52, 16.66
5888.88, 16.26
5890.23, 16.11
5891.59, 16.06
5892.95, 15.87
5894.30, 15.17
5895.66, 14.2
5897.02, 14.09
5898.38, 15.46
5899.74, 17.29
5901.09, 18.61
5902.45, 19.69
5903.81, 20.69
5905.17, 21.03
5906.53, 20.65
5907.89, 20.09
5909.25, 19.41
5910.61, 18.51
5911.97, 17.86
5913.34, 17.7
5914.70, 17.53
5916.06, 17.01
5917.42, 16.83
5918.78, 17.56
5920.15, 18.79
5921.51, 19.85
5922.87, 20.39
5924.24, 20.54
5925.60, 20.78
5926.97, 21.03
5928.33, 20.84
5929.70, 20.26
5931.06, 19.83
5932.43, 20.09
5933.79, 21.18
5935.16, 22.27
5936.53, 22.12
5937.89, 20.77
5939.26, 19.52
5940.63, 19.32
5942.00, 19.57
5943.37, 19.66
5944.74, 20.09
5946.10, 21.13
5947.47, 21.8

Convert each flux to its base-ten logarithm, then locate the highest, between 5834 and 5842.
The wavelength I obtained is 5840.26 Angstrom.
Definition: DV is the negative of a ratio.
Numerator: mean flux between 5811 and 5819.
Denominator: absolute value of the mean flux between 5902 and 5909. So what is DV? -0.91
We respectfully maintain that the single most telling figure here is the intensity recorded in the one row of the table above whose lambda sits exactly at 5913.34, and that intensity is 17.7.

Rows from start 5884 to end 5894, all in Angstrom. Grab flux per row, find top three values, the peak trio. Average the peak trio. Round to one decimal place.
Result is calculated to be 17.6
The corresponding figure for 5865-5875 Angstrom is 22.1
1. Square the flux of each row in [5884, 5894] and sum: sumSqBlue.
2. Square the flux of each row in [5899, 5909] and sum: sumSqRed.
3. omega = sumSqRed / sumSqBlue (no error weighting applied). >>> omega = 1.39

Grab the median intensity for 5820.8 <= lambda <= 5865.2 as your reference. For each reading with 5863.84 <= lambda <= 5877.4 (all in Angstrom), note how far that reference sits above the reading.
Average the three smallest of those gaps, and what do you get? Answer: -2.6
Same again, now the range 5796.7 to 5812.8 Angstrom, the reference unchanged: -1.6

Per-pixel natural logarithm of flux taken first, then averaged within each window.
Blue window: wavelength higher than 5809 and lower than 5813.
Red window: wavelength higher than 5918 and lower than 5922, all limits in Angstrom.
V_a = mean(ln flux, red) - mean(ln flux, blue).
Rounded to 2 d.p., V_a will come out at -0.01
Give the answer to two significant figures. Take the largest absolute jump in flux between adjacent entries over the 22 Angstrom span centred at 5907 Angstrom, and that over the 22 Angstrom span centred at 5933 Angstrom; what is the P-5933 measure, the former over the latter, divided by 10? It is 0.14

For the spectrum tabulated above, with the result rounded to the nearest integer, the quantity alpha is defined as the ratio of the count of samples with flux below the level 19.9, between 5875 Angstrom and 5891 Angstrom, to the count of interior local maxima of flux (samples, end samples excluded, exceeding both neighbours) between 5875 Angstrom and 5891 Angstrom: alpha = 11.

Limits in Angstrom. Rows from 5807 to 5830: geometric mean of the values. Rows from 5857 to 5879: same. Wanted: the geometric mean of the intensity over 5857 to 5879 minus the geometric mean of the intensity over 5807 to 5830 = 0.6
